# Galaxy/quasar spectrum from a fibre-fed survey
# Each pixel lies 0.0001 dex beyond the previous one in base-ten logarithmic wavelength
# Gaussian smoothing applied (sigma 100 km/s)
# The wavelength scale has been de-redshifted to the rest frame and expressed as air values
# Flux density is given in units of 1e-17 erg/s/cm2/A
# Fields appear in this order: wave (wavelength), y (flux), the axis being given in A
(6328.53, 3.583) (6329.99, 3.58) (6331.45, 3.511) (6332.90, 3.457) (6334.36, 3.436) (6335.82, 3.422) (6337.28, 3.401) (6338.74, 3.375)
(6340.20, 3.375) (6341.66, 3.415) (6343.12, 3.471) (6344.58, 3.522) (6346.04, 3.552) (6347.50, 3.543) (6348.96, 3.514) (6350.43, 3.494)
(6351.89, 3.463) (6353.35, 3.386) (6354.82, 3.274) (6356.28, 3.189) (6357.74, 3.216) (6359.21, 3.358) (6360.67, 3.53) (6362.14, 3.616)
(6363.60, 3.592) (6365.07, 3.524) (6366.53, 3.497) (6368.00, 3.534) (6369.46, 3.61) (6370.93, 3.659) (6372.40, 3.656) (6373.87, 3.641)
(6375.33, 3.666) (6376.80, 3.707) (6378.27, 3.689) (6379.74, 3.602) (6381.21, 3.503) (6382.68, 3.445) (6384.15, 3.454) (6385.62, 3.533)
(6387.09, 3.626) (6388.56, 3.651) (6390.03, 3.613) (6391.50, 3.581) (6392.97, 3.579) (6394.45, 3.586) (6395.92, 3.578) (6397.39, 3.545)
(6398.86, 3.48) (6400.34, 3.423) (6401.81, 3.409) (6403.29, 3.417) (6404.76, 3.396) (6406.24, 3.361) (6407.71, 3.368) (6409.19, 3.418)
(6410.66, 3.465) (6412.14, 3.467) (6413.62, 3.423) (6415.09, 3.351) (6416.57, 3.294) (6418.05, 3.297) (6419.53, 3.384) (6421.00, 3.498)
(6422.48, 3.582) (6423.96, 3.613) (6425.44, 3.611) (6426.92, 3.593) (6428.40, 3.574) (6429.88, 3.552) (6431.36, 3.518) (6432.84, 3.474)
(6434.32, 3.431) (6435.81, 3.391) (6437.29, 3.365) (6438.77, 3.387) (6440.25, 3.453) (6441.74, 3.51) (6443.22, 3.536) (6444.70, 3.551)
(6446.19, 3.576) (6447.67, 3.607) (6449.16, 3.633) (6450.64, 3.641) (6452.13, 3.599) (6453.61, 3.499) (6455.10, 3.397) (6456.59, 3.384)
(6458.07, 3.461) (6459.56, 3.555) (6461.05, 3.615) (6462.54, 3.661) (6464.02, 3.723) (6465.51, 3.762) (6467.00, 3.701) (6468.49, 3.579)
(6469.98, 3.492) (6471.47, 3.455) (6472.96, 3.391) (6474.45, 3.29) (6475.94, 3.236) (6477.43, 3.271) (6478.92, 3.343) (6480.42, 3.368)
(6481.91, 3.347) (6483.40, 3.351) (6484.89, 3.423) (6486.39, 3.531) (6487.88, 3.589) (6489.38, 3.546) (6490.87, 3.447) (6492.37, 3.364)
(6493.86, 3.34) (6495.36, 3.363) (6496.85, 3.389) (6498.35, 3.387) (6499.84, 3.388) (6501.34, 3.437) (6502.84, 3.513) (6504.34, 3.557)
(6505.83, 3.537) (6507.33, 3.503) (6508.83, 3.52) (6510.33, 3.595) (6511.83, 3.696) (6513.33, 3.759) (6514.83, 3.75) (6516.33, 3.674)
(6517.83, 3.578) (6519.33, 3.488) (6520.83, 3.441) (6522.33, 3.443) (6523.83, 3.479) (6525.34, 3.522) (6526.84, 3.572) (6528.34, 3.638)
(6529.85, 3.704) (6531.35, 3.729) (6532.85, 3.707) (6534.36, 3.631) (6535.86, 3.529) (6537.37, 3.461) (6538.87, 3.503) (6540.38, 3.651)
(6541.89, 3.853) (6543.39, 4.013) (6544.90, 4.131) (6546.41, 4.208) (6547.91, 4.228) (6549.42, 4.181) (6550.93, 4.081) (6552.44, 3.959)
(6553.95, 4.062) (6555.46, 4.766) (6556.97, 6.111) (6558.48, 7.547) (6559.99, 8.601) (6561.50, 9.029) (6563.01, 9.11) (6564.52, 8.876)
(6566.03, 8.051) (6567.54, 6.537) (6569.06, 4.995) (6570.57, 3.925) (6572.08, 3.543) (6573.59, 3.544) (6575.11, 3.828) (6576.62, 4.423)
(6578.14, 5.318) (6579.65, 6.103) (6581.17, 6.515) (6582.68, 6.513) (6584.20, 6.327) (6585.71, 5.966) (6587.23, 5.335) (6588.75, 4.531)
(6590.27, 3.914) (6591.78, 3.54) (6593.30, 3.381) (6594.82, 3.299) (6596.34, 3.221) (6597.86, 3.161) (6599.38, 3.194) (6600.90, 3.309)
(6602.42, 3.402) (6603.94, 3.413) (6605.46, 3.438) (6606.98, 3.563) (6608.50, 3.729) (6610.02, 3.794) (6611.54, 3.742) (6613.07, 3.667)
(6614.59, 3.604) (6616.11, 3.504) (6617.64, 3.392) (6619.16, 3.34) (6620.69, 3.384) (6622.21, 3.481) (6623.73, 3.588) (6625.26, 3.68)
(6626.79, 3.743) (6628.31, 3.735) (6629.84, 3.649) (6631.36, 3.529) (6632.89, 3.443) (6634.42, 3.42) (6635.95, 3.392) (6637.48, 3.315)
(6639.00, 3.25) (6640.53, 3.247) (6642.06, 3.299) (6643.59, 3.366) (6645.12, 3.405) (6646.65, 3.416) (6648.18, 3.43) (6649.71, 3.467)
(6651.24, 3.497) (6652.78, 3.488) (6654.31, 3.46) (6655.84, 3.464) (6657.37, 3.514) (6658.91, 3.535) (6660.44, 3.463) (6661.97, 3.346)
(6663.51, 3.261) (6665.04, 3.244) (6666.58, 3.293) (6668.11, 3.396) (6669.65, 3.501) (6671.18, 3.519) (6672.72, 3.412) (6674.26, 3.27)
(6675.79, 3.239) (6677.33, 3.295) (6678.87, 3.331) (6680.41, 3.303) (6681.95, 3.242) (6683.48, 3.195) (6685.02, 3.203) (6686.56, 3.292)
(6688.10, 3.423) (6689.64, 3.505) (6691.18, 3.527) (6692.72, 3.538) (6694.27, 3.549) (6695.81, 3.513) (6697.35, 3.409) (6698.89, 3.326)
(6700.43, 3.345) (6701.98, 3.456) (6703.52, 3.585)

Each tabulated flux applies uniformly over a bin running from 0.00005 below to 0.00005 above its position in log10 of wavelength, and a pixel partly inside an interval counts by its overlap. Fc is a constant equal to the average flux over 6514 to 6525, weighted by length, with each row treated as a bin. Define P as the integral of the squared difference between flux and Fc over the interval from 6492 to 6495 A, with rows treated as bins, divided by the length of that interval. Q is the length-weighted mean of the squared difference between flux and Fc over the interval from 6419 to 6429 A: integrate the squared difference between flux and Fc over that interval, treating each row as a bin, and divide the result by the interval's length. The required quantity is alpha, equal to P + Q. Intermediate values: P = 0.040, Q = 0.006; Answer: 0.045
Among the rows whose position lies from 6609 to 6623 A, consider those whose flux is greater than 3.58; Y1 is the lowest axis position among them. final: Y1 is 6610.02 A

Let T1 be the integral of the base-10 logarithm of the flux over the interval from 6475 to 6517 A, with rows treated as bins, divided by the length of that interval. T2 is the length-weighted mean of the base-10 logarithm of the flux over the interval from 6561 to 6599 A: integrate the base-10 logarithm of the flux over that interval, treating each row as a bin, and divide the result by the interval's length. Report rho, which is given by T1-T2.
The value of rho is -0.16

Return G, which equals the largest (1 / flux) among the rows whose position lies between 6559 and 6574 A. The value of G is 0.282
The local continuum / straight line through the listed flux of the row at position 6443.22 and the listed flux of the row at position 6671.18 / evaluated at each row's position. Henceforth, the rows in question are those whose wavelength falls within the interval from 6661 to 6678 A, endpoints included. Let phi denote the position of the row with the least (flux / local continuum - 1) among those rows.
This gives 6675.79 A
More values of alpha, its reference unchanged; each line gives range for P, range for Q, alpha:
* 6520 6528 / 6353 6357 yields 0.089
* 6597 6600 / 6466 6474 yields 0.154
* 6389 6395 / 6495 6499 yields 0.031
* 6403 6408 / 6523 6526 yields 0.031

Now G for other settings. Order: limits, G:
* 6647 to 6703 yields 0.313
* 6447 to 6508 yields 0.309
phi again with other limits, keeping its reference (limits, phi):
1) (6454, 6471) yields 6456.59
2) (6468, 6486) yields 6475.94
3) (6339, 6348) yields 6340.20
